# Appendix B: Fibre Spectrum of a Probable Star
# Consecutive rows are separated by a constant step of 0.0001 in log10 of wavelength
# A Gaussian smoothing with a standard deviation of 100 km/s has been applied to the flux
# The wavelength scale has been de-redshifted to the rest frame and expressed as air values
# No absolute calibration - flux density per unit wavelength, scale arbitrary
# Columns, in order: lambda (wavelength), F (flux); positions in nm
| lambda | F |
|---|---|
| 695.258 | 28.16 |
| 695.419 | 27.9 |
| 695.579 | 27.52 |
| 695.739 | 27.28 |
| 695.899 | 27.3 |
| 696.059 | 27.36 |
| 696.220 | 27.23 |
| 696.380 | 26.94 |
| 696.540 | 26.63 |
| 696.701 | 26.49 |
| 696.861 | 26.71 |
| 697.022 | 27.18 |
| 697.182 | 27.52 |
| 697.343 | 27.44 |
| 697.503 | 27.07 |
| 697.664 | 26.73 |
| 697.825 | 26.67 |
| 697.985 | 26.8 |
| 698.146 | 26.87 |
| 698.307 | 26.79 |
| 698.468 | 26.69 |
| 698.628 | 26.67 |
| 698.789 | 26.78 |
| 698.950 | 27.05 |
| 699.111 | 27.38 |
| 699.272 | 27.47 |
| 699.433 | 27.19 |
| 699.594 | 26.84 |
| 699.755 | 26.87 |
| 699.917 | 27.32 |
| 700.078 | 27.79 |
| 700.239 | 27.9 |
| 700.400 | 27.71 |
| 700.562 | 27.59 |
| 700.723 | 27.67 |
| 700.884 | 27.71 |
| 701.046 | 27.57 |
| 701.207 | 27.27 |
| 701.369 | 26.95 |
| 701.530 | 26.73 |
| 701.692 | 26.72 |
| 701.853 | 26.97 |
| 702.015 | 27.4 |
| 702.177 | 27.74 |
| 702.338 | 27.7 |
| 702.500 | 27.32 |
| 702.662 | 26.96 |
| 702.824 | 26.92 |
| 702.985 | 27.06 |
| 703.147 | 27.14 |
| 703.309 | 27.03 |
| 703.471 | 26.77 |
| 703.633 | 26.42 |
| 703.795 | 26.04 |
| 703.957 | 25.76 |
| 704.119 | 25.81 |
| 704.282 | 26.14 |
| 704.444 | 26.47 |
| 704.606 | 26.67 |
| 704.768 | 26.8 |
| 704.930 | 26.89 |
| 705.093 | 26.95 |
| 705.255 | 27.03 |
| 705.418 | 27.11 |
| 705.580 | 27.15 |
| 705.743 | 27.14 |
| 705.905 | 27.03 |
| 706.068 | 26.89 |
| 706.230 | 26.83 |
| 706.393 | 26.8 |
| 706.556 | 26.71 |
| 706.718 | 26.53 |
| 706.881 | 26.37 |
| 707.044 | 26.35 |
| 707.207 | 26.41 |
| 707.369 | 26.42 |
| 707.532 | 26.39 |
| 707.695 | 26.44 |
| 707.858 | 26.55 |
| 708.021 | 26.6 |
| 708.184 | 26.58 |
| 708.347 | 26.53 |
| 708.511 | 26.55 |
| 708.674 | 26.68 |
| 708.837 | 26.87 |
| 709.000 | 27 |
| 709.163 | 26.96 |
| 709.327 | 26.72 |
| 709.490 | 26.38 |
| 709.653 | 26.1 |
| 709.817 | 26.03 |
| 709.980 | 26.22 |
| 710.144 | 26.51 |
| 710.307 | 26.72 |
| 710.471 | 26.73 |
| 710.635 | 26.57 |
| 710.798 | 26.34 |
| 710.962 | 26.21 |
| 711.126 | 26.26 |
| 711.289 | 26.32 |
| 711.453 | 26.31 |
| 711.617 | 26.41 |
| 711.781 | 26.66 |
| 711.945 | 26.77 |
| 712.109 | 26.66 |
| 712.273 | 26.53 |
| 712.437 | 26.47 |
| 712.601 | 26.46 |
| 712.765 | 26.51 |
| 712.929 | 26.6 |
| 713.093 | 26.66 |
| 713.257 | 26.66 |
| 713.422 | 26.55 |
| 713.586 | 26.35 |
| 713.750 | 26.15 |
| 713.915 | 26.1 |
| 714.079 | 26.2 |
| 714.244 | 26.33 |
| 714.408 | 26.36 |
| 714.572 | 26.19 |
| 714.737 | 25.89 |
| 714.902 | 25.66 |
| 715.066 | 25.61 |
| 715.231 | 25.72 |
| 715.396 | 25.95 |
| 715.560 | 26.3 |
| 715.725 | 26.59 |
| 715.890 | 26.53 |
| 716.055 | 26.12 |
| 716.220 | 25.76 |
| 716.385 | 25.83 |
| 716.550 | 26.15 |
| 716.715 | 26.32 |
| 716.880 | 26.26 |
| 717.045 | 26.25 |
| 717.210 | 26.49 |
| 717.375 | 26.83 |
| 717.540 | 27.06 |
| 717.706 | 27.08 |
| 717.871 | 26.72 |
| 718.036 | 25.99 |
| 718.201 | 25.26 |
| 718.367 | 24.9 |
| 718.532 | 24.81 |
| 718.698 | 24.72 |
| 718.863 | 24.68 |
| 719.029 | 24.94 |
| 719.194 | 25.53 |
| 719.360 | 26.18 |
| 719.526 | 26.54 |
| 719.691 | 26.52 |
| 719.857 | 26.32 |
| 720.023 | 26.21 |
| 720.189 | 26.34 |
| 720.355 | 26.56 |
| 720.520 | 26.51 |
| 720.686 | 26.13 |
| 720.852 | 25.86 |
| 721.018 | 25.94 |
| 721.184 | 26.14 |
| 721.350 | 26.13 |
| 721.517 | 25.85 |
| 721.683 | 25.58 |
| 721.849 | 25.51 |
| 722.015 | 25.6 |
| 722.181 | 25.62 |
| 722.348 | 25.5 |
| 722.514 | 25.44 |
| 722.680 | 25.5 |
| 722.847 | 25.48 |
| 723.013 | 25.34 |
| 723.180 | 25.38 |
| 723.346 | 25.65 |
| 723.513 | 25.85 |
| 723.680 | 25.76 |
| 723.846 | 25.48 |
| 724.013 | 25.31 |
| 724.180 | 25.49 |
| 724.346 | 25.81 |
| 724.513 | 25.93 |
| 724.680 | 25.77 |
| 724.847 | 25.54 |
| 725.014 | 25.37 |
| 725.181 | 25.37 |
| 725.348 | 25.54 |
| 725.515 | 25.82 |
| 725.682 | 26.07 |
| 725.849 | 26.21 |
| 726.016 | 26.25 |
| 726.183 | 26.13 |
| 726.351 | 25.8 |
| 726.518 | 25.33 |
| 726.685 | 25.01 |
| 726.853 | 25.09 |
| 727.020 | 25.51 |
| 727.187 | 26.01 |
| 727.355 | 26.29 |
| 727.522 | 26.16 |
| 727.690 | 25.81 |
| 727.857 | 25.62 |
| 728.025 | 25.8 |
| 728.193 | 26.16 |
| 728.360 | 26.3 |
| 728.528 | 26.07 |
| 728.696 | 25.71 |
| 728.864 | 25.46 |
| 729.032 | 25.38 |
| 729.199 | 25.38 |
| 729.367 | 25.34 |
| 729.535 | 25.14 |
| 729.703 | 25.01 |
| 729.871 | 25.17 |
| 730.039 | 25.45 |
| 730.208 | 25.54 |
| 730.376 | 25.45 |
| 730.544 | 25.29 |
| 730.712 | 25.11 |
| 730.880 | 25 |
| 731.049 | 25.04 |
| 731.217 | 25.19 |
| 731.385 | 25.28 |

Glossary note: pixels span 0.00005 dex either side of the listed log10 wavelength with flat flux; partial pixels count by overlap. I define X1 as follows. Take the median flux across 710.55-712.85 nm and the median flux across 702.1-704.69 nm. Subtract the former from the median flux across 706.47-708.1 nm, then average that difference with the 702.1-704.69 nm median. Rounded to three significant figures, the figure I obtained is 13.4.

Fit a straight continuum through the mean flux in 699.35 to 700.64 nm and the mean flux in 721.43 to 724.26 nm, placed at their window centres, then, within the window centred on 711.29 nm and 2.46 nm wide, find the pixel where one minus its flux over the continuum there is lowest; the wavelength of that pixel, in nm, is 711.945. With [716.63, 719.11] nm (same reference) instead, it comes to 717.706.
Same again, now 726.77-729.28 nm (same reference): 728.360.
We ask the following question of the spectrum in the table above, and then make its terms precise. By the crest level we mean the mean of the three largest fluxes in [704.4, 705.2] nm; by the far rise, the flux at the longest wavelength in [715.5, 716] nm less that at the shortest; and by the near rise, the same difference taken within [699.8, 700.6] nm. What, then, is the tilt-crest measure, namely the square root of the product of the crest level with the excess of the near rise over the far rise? 1.0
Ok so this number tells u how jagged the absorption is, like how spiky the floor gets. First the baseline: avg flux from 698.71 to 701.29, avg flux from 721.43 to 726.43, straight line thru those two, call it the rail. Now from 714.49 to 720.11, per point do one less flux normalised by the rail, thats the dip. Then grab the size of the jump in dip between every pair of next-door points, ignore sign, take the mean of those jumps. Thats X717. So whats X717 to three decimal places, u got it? 0.010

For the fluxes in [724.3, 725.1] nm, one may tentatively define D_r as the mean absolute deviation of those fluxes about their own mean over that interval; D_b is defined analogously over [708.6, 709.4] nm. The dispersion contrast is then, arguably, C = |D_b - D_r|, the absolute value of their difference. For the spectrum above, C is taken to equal 0.07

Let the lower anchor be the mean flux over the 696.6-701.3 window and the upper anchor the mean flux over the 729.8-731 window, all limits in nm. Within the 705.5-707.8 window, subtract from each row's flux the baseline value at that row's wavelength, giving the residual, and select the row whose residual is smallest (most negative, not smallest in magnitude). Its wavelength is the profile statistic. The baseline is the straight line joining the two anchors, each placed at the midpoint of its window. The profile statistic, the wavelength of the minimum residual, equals 707.044 nm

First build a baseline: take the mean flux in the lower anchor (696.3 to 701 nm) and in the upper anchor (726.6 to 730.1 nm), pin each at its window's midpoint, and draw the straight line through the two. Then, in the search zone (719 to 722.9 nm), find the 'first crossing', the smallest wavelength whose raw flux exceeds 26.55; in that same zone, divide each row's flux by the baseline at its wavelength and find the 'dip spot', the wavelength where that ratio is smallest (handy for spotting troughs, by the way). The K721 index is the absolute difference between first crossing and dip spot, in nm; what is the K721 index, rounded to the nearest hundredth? 1.33 nm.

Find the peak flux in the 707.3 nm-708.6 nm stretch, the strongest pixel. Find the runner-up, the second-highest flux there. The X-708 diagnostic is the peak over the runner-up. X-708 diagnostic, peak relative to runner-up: 1.001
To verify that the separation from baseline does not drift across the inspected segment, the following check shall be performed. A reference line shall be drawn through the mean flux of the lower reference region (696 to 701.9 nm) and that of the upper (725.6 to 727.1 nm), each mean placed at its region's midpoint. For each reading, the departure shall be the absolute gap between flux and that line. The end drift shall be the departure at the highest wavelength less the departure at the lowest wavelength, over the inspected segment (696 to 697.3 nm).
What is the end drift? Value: 0.2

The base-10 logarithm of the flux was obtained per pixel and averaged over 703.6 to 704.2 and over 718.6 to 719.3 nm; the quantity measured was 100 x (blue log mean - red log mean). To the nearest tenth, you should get 1.8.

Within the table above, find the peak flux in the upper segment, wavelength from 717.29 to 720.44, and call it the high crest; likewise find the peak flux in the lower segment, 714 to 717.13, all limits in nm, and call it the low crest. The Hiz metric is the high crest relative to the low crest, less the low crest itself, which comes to -25.6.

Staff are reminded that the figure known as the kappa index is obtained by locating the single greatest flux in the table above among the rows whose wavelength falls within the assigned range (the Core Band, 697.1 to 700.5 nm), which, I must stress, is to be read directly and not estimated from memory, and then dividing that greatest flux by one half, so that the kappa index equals 55.8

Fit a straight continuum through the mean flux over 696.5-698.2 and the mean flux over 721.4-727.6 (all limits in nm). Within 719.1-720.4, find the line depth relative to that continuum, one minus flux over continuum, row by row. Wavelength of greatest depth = 719.194 nm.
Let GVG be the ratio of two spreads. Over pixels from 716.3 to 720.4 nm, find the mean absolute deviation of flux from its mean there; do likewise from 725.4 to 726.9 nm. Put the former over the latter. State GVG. 1.5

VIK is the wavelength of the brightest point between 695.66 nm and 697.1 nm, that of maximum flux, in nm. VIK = 696.059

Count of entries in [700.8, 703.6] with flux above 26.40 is 17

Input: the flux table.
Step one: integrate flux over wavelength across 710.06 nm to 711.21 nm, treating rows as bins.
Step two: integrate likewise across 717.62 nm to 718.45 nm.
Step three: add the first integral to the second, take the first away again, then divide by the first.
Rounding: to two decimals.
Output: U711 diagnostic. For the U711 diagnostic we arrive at 0.71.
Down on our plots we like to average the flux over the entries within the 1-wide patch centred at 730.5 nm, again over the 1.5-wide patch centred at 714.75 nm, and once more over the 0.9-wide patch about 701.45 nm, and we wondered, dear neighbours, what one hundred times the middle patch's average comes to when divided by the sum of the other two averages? 49.7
